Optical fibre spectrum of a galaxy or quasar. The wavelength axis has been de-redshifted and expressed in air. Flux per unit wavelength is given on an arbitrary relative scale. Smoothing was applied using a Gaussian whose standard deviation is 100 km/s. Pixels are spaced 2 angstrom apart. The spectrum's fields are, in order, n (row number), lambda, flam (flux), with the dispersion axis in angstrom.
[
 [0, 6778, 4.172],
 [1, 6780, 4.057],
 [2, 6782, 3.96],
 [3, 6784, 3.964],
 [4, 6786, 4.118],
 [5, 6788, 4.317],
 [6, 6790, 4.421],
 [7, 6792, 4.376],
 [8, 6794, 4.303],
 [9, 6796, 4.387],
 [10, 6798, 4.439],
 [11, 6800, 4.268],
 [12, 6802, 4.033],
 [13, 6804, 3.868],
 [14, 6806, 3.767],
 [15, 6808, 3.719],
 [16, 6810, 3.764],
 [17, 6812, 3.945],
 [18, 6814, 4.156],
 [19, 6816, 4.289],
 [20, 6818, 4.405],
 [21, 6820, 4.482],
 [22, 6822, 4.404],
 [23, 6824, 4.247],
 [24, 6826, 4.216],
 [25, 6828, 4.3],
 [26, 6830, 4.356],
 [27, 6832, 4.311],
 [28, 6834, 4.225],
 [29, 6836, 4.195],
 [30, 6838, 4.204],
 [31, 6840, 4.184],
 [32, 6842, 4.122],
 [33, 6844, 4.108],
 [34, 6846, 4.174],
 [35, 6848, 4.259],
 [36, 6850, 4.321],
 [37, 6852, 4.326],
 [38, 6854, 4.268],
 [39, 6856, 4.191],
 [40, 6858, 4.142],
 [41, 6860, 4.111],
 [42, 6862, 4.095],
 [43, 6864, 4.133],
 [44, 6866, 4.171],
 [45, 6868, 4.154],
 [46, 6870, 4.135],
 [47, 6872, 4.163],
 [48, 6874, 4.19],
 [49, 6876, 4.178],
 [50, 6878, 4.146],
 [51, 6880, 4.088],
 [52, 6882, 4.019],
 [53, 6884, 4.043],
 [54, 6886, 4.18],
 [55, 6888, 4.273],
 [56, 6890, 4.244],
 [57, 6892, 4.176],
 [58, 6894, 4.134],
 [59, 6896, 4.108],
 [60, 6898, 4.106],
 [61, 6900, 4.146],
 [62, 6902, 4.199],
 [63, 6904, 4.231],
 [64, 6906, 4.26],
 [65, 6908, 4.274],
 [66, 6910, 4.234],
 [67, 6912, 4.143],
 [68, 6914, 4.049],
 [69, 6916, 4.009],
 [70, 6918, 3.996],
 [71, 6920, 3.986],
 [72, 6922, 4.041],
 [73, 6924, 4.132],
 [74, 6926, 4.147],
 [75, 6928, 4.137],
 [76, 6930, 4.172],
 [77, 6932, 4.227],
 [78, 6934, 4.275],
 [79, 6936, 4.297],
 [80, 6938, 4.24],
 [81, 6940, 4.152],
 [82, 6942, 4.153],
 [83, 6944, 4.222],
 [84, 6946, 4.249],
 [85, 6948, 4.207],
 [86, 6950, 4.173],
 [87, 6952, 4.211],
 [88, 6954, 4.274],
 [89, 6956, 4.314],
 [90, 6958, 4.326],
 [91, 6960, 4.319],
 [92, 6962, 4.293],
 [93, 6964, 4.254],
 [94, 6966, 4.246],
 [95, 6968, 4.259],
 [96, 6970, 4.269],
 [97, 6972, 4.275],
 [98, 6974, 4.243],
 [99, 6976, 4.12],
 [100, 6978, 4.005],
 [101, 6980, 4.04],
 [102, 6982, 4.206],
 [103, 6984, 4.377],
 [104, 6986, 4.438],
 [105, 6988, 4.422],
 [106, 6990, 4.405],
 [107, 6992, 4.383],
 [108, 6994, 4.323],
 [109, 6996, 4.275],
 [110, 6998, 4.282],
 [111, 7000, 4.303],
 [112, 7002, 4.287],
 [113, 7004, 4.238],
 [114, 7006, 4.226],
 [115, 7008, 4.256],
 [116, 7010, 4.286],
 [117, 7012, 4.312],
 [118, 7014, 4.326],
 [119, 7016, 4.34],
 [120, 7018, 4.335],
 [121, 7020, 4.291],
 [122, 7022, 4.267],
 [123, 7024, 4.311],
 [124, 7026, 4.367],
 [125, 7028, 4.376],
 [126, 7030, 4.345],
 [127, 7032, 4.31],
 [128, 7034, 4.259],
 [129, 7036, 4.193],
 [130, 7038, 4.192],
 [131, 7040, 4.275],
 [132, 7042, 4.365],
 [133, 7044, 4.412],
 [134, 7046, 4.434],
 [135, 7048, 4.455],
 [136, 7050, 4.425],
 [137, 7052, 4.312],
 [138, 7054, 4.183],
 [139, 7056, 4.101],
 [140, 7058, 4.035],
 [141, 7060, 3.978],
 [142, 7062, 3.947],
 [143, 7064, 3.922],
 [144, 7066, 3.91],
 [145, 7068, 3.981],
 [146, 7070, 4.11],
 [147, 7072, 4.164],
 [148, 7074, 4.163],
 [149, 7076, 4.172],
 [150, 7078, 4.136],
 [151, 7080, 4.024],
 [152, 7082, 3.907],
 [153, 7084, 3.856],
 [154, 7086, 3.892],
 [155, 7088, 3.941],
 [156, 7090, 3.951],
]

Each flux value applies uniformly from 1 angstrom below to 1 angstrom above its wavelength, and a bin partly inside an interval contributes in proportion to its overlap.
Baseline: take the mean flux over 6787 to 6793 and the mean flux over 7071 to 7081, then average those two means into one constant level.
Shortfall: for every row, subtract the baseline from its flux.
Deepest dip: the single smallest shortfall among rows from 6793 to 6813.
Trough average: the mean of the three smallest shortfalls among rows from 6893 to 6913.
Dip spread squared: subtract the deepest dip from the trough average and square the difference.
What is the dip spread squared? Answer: 0.158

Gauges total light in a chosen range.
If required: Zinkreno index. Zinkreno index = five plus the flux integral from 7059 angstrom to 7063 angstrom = 21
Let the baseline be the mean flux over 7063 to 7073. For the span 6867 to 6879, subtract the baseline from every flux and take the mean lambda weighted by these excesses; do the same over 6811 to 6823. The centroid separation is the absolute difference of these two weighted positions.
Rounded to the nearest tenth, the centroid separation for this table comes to 54.0 angstrom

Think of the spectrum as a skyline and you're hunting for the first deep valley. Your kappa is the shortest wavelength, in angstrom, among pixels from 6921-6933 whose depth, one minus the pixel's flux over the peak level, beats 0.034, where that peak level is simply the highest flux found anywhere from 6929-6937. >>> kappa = 6922 angstrom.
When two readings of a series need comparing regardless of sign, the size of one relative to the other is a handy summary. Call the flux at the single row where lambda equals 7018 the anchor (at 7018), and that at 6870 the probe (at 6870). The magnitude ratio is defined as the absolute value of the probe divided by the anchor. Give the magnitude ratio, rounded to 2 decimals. 0.95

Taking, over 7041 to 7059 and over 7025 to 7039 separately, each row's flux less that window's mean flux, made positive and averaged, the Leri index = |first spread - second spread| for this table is 0.06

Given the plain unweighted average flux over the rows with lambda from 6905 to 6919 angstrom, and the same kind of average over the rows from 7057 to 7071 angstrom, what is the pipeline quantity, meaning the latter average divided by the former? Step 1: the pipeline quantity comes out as 0.96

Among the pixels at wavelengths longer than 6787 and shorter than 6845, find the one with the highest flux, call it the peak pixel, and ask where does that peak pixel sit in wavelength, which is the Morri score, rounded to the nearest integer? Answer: 6820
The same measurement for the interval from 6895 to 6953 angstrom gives 6936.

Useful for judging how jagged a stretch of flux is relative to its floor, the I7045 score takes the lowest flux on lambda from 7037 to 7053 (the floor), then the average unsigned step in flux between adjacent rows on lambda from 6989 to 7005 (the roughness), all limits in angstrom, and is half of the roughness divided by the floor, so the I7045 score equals 0.0038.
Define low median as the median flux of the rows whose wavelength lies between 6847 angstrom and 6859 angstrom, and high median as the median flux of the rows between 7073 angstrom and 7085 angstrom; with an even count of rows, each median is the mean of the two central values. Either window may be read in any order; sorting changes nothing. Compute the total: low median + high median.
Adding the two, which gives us 8.34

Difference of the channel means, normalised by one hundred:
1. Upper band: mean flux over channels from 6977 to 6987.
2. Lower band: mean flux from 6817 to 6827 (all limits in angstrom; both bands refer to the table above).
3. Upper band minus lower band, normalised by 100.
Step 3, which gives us -0.0014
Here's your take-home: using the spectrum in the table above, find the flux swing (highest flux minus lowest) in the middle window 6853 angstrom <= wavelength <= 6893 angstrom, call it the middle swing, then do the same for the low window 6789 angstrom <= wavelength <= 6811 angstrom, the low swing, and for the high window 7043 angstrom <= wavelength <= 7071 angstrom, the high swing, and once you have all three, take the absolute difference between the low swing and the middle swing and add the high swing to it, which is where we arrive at 1.01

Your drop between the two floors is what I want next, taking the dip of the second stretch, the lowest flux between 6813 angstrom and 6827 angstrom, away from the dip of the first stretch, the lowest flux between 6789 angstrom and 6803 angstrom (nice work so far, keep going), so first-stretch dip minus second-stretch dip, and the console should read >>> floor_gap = -0.12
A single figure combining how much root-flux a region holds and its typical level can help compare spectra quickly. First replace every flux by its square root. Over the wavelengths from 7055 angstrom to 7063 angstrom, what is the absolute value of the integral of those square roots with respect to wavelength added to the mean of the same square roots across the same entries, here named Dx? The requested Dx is 18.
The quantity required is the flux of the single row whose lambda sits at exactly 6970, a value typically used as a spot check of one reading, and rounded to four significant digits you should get 4.269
